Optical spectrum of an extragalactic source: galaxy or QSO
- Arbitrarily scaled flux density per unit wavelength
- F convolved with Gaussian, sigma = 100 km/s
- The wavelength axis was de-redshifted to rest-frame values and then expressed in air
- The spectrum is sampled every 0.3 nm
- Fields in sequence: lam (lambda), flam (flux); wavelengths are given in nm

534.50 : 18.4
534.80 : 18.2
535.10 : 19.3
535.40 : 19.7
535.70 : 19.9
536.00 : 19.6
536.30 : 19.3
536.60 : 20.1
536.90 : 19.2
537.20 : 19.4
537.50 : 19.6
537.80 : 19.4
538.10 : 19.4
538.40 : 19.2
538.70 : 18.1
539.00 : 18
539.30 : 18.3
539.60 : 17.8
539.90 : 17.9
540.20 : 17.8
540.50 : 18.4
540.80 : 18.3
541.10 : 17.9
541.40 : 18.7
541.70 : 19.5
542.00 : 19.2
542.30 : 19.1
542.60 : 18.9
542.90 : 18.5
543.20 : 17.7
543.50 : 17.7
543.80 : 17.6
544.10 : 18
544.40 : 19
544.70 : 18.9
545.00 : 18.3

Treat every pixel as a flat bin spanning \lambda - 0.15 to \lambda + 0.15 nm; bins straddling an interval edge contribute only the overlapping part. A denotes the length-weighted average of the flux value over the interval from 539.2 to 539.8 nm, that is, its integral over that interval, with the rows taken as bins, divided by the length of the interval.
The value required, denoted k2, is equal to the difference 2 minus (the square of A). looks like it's -323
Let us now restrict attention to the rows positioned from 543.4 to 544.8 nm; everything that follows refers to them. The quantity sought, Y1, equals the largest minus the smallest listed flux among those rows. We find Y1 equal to 1.4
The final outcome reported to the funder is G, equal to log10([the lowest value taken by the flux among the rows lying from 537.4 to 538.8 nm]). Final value 1.258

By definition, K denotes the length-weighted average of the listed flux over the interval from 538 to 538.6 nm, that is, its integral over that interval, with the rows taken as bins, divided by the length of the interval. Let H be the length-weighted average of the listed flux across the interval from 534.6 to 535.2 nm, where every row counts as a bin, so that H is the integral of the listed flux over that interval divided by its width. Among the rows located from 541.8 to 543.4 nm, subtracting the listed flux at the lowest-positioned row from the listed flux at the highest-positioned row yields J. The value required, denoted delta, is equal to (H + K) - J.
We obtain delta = 39.4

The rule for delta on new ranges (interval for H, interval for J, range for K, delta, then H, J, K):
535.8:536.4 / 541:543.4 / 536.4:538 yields 39.2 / 19.5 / -0.2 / 19.5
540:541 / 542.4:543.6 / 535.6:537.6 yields 38.9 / 18.1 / -1.2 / 19.6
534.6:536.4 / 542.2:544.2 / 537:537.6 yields 39.9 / 19.3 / -1.1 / 19.5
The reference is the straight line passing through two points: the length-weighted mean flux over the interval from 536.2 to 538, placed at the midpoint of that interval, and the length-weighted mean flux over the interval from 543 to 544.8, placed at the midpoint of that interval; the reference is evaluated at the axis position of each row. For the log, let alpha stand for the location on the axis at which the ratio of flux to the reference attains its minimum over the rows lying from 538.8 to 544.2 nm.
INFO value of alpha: 539.60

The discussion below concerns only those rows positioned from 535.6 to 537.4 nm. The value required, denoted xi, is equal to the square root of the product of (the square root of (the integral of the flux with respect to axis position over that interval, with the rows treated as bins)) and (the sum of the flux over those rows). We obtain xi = 26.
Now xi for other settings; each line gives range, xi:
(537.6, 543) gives 58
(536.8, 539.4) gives 35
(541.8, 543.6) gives 25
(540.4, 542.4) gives 28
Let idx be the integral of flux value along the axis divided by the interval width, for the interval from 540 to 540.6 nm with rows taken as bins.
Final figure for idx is 18.1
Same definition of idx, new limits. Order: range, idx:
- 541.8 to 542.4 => 19.2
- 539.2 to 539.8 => 18.0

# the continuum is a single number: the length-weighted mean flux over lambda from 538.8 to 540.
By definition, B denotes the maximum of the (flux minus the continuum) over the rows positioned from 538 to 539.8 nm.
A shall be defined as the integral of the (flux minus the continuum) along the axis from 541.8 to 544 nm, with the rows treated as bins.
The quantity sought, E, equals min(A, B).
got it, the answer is 0.9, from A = 0.9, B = 1.39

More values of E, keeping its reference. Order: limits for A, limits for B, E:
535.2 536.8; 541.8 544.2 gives 1.2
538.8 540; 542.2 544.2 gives 0.0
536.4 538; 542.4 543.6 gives 0.9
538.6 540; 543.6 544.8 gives 0.0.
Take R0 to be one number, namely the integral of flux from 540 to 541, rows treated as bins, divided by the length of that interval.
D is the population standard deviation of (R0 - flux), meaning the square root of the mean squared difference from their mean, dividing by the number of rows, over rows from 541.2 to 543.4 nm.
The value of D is 0.54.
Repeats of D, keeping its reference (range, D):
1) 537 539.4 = 0.63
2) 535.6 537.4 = 0.32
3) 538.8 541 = 0.24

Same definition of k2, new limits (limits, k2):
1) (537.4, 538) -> -378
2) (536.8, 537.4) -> -372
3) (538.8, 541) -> -324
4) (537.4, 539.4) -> -353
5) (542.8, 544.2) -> -318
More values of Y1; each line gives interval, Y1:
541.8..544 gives 1.6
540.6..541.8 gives 1.6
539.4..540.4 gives 0.1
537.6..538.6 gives 0.2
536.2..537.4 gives 0.9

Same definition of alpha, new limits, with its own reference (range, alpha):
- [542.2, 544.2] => 543.20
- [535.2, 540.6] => 539.60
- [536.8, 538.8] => 538.70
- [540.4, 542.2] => 541.10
